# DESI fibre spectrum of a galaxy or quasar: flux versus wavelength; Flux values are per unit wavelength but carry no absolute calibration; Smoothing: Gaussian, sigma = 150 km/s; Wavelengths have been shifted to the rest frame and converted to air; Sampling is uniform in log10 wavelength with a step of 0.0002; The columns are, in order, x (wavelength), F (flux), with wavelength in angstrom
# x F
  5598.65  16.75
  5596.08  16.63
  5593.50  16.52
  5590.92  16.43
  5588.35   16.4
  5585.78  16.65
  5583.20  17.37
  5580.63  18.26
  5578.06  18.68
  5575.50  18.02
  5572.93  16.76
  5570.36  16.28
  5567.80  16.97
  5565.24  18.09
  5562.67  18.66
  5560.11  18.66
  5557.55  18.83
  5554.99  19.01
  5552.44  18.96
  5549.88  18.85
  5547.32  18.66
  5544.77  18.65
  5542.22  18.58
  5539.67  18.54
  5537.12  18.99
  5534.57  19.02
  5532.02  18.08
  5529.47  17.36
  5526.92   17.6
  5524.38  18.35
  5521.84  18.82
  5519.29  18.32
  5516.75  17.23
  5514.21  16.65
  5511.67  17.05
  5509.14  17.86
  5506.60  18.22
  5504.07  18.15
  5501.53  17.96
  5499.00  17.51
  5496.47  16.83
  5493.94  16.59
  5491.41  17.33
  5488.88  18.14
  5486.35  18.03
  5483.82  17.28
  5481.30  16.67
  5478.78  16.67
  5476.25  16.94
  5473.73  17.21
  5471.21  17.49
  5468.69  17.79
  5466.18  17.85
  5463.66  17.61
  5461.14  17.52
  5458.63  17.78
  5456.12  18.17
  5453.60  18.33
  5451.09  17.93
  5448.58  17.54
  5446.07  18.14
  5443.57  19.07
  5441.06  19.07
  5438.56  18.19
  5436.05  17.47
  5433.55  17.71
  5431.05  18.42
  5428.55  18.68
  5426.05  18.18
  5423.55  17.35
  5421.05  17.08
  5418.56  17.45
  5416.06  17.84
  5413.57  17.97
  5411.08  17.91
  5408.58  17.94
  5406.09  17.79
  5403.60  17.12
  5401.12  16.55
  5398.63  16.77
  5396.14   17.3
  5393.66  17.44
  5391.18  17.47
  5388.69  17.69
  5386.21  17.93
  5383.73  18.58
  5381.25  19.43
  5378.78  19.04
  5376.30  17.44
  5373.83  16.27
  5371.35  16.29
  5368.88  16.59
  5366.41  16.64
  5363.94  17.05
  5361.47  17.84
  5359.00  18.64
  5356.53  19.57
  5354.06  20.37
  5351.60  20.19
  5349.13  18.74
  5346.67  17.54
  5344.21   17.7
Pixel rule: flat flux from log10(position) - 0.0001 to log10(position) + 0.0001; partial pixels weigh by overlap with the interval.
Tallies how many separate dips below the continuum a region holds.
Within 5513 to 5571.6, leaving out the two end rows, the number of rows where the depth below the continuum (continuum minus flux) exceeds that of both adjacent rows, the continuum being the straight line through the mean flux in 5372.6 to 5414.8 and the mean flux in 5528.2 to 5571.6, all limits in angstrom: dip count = 3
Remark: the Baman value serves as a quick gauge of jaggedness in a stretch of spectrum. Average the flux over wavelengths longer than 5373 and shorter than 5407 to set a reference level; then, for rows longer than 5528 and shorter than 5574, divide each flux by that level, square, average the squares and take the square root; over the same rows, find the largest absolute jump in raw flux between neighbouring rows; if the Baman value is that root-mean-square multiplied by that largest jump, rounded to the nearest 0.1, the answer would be 1.2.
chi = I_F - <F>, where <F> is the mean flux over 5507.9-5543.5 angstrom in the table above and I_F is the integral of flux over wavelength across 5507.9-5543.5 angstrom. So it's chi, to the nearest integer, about 624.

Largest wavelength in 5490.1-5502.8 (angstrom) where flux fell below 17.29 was 5496.47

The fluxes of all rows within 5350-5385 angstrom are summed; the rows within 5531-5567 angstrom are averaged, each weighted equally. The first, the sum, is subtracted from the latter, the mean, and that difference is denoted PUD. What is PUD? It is -235.3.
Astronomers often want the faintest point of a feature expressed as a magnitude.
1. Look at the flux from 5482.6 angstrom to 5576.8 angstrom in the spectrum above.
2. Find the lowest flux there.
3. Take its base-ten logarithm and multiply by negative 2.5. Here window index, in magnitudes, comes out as -3.03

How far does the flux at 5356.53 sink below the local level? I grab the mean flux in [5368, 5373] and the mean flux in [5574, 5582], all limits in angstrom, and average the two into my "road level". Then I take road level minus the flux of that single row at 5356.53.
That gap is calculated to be -2.2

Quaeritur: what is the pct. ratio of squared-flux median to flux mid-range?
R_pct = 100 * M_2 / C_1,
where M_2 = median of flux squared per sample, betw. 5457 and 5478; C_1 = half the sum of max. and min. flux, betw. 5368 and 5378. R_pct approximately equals 1831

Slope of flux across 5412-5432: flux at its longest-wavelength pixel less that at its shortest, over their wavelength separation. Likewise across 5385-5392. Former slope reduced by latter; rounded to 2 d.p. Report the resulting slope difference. 0.12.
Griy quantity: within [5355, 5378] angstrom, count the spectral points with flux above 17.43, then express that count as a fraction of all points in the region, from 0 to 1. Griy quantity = 0.44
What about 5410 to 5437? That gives 0.82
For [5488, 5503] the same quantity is 0.50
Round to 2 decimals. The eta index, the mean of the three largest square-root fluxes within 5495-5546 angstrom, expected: 4.35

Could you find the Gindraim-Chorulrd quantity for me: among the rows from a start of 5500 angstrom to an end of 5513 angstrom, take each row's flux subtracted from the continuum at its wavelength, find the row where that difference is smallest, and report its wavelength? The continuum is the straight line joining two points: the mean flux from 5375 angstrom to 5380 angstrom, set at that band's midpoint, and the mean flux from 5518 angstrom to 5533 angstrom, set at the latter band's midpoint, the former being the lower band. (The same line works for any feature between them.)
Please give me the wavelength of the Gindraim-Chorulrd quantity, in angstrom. 5506.60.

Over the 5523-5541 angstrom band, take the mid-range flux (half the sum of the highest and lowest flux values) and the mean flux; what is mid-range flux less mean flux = -0.09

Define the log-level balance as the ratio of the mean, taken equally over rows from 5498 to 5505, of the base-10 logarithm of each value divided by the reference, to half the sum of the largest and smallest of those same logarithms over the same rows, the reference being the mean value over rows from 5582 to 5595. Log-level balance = 1.04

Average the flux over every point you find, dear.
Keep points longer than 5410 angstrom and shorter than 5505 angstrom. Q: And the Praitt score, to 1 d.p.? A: 17.7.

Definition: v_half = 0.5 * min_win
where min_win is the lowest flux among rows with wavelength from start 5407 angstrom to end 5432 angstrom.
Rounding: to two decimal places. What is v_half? 8.54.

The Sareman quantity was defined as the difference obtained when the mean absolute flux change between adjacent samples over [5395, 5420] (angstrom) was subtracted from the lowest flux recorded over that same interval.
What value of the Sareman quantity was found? 16.2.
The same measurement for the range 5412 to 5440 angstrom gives 16.6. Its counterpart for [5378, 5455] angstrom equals 16.1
